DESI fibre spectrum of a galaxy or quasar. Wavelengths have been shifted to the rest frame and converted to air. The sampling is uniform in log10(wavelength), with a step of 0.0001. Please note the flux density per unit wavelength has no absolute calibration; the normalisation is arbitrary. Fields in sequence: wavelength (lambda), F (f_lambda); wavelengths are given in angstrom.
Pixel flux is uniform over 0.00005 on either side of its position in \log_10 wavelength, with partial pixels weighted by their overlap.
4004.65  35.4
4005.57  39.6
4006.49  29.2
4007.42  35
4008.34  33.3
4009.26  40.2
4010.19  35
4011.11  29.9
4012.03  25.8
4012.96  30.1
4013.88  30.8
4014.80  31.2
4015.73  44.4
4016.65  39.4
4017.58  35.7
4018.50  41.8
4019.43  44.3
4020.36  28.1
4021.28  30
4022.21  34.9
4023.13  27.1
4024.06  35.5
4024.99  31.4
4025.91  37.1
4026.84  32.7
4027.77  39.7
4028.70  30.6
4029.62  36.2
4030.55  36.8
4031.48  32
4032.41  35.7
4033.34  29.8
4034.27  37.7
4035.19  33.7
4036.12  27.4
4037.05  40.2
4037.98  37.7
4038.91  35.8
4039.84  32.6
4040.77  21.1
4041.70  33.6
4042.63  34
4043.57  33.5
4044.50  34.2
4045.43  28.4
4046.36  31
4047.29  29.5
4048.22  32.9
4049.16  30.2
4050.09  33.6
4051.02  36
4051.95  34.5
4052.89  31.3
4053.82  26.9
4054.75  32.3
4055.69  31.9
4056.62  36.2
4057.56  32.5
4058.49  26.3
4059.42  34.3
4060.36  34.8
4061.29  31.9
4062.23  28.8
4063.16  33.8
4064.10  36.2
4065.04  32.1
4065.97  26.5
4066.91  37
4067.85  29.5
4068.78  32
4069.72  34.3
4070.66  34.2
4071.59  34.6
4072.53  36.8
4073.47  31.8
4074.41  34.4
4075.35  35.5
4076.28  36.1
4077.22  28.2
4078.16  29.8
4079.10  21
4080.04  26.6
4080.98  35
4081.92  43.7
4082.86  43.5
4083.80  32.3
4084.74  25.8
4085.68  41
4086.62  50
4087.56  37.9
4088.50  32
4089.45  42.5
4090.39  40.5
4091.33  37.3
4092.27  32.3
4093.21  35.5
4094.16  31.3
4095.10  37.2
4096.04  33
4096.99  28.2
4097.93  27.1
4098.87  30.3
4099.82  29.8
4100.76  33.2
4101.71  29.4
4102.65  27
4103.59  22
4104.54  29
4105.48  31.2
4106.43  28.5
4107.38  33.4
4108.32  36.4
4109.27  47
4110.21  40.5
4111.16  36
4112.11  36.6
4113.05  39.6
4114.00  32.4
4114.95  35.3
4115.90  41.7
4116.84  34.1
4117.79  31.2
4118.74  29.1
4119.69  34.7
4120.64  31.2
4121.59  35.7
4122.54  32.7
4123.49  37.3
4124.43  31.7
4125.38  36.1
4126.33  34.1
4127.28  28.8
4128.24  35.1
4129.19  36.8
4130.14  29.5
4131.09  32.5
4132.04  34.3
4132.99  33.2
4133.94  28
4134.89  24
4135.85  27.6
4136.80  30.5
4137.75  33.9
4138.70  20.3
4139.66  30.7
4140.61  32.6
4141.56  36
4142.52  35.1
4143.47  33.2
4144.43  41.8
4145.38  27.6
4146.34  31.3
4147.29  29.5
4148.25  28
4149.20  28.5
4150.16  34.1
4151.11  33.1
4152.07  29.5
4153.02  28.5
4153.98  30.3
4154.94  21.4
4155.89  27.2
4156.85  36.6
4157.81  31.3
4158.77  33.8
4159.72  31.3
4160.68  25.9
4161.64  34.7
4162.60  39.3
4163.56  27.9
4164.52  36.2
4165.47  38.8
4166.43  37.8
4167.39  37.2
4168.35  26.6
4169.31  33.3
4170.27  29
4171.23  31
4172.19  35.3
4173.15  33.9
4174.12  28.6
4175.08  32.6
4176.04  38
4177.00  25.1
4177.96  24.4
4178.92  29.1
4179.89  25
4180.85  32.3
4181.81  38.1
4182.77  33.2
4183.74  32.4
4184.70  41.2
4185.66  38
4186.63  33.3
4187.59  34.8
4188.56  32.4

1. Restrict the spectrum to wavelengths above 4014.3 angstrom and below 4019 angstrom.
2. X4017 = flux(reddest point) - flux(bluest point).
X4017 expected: 11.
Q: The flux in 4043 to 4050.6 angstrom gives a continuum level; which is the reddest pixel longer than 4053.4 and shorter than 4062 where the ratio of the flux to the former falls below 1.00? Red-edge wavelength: 4058.49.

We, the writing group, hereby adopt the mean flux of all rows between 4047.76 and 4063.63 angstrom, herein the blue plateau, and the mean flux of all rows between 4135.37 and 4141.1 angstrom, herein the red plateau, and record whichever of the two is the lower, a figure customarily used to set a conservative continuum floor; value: 29.3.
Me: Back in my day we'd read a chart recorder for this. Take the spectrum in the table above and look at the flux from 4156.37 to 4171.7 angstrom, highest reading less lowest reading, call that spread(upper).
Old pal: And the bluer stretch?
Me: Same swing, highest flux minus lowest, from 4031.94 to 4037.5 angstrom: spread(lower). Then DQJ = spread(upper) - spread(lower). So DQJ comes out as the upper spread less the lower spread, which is 1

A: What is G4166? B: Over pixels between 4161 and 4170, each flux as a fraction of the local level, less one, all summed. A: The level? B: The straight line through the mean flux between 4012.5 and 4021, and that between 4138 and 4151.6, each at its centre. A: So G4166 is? 1.1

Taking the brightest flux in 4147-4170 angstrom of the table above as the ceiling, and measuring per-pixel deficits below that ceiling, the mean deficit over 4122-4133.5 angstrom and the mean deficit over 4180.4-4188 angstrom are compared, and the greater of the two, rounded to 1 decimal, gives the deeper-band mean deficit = 5.8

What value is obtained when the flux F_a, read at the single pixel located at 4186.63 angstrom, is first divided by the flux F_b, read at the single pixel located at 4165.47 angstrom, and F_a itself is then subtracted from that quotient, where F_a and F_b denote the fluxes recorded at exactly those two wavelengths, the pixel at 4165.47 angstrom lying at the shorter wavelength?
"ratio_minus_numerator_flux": -32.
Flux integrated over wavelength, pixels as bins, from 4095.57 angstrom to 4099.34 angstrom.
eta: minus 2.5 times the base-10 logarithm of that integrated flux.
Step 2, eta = -5.12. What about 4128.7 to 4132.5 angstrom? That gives -5.26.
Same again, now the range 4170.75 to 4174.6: -5.23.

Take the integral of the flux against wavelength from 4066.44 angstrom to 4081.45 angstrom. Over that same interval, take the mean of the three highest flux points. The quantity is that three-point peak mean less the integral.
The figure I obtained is -448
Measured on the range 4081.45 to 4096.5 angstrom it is -515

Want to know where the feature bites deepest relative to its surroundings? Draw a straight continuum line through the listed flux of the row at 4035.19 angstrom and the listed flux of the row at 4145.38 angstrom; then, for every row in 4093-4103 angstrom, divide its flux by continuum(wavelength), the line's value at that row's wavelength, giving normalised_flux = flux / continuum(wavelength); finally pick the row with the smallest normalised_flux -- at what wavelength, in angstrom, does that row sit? 4097.93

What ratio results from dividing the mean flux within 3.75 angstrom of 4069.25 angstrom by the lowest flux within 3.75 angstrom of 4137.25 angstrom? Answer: 1.63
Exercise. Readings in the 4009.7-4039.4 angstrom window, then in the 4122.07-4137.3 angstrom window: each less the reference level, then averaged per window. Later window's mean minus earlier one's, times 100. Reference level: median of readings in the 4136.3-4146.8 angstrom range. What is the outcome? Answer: -232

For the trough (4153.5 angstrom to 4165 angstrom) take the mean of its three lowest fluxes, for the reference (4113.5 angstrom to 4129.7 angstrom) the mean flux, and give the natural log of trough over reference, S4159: -0.314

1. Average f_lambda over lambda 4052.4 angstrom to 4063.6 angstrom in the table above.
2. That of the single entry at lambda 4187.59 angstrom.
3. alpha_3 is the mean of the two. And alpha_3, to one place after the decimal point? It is 33.3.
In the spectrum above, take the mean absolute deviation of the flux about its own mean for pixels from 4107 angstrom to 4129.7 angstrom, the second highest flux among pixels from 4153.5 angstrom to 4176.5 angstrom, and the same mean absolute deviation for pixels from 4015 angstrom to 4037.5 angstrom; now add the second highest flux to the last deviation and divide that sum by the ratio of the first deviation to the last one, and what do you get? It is 59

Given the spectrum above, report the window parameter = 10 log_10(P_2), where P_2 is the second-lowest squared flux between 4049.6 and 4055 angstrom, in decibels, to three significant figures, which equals 29.9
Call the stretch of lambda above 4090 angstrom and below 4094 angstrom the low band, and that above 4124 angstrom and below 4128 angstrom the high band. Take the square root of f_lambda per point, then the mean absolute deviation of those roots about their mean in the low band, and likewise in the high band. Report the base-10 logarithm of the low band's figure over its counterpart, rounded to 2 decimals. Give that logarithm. -0.01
